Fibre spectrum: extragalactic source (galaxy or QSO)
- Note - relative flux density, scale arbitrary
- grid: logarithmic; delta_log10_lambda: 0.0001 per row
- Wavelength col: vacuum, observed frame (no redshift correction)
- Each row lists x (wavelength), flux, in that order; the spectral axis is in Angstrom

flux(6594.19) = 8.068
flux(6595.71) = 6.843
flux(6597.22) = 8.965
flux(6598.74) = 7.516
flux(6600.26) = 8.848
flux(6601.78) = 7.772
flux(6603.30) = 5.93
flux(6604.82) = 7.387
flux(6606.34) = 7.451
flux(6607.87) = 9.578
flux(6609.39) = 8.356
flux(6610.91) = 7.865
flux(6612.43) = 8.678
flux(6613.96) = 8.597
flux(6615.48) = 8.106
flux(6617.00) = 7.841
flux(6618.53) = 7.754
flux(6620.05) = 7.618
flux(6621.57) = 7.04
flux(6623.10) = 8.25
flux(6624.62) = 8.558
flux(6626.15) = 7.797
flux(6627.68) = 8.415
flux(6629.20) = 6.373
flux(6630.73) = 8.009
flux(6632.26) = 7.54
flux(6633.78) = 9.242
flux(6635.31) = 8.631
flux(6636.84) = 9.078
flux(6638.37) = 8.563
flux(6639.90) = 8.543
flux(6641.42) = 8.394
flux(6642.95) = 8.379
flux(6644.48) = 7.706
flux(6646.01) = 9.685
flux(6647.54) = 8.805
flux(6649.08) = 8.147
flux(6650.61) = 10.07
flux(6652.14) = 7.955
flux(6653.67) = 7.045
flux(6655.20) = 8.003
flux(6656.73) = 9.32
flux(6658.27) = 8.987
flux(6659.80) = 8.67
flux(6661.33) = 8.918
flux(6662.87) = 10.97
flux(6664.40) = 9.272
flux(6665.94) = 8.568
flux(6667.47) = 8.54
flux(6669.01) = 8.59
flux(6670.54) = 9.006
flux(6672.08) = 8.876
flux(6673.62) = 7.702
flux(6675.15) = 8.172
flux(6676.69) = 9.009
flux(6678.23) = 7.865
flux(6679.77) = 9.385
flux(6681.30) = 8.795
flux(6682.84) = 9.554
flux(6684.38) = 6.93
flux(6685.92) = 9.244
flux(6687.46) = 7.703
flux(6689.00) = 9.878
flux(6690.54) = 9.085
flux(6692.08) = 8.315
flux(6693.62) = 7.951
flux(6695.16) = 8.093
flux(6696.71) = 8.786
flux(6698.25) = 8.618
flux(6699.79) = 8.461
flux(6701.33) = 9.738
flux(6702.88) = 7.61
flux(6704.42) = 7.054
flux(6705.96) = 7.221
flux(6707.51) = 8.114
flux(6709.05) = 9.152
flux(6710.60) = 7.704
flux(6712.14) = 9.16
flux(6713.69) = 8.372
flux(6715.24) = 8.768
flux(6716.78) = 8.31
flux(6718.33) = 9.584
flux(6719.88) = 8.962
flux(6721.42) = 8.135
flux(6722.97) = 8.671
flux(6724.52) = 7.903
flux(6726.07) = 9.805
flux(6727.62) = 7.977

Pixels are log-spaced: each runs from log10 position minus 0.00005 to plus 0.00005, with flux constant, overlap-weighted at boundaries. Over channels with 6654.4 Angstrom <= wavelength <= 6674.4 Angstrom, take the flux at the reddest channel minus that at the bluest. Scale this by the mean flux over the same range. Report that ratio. -0.03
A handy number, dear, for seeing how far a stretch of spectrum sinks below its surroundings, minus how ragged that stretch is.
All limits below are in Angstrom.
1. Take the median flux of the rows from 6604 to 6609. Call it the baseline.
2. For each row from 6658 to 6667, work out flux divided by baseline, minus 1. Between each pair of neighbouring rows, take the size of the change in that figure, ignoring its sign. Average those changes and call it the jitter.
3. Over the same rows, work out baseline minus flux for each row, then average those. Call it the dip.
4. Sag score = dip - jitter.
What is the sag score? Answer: -1.91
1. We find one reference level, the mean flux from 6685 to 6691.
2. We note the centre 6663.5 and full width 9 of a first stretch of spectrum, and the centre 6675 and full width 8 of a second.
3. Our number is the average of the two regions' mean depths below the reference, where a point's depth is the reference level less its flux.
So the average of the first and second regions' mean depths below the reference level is 0.2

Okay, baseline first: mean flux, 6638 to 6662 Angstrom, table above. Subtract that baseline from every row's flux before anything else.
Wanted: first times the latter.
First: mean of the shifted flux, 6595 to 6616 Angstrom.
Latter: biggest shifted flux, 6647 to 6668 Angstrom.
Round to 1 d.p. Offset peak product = -1.4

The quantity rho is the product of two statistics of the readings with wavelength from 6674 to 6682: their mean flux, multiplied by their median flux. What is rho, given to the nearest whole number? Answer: 76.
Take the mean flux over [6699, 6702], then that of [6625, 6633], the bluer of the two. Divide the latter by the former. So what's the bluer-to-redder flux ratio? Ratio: 0.84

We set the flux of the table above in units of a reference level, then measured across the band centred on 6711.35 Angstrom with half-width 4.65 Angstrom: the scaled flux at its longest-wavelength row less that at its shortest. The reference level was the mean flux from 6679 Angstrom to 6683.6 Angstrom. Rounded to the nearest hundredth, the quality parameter 0.07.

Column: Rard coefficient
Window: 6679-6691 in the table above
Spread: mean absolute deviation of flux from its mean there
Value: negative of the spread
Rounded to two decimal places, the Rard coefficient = -0.76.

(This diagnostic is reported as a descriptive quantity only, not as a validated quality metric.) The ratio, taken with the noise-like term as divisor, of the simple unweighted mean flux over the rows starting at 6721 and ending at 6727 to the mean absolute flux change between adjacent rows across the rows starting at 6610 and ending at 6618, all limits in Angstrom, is 21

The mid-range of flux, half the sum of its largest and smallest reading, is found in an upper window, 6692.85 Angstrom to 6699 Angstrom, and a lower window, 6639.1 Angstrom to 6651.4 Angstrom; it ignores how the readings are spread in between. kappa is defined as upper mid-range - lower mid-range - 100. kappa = -101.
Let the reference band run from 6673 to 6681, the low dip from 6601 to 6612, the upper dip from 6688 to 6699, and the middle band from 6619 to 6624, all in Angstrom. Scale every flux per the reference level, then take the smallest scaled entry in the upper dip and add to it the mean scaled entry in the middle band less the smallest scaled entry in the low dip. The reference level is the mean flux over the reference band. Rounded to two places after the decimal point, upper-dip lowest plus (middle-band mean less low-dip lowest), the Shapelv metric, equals 1.15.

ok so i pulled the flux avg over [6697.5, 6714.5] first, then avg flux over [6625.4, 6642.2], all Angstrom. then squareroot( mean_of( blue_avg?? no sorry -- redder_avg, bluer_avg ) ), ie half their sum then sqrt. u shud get 2.87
